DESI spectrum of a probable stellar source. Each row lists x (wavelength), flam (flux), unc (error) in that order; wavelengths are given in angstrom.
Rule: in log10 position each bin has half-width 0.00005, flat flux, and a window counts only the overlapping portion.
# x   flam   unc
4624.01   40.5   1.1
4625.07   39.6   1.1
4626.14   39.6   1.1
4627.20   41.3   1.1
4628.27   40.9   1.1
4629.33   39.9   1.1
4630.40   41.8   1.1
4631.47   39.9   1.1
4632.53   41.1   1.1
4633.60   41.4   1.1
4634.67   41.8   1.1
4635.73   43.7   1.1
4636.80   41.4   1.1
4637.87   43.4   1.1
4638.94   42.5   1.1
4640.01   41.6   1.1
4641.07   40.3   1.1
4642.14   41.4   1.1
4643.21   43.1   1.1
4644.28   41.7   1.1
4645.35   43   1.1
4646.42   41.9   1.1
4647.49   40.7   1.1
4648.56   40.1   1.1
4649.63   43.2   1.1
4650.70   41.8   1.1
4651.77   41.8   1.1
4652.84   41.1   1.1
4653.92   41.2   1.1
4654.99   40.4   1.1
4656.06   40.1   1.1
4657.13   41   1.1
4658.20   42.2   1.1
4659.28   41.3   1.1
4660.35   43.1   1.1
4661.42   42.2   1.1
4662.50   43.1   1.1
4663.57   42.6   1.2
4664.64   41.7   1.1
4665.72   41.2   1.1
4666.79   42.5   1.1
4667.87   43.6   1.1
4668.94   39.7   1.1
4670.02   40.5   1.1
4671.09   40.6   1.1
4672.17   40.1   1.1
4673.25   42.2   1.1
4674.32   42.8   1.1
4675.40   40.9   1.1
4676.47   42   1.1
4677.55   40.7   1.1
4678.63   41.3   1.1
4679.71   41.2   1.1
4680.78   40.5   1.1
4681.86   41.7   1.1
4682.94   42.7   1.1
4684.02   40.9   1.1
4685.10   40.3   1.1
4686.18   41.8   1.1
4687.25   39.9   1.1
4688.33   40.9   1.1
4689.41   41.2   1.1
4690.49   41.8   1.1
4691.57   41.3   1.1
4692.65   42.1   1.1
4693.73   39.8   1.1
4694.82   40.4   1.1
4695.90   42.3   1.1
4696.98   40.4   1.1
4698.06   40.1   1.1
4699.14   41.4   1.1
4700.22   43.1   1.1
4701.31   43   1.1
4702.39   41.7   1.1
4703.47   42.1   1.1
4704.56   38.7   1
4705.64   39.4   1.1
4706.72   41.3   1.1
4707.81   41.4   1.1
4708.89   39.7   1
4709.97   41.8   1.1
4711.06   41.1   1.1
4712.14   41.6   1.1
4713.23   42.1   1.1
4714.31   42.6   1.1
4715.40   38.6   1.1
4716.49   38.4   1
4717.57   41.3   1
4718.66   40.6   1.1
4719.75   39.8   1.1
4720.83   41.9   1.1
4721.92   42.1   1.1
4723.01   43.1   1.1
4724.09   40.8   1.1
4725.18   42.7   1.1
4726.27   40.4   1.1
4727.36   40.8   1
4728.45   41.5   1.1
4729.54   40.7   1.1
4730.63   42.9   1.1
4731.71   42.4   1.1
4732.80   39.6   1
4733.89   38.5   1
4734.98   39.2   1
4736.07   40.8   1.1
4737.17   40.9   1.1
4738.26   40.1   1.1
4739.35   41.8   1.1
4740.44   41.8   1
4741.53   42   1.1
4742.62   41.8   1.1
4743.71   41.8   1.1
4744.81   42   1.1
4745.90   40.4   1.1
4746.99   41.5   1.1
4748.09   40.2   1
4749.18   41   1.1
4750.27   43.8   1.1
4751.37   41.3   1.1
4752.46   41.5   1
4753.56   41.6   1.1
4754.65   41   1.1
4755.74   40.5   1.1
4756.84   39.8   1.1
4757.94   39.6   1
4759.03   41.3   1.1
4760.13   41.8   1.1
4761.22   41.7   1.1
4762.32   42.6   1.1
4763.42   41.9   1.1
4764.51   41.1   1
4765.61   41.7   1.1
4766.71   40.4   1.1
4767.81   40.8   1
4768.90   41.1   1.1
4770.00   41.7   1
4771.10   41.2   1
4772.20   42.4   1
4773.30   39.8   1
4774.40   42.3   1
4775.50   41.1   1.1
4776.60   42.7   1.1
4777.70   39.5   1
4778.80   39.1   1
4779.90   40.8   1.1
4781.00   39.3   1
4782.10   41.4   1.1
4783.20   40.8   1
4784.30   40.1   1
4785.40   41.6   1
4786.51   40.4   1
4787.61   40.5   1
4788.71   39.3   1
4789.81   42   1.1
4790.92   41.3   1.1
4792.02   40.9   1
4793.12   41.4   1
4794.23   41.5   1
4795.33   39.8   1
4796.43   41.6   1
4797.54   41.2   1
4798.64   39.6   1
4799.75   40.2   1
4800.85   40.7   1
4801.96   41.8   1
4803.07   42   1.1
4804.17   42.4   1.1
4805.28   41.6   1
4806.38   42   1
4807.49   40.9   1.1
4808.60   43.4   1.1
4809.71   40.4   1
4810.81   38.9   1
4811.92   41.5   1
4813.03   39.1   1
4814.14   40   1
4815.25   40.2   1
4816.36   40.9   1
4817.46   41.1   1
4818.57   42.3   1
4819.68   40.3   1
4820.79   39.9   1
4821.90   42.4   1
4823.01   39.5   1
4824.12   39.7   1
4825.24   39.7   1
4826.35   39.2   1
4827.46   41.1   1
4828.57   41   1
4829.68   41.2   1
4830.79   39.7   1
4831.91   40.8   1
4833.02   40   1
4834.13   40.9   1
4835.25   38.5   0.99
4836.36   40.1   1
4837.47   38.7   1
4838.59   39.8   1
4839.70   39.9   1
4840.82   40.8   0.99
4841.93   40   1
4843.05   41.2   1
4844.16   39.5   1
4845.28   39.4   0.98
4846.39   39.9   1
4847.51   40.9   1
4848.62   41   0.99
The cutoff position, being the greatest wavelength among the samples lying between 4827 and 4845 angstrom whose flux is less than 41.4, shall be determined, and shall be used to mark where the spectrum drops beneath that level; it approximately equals 4844.16 angstrom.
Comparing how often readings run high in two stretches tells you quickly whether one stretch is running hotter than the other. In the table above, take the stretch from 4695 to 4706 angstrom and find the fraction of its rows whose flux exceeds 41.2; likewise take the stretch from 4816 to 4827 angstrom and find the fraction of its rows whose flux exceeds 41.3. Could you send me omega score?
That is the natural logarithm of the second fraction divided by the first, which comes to -1.1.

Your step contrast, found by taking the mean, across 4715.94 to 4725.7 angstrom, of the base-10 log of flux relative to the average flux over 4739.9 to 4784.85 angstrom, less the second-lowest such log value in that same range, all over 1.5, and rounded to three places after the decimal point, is 0.010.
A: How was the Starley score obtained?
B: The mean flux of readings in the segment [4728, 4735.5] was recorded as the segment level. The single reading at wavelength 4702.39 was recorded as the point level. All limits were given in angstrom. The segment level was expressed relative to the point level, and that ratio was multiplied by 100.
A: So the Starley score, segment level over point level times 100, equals 98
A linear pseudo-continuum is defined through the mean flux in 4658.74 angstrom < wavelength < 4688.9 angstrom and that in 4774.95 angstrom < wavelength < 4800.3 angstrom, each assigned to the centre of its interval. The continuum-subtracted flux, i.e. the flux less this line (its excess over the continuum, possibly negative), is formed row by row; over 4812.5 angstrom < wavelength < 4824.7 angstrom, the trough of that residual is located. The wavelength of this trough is 4813.03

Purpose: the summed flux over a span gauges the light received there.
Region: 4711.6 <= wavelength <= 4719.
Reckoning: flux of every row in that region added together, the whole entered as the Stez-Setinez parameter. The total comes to 285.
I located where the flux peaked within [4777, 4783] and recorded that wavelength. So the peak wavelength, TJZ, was 4782.10 angstrom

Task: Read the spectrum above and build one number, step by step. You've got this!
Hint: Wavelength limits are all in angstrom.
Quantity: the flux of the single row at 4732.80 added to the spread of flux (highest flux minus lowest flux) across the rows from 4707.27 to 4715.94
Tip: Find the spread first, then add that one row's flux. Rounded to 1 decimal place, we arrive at 43.6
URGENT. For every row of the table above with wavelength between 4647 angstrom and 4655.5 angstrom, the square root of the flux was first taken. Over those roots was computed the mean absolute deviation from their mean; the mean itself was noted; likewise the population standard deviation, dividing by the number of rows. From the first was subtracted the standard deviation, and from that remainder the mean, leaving -6.44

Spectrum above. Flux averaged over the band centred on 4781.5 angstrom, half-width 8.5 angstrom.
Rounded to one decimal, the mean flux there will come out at 40.7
